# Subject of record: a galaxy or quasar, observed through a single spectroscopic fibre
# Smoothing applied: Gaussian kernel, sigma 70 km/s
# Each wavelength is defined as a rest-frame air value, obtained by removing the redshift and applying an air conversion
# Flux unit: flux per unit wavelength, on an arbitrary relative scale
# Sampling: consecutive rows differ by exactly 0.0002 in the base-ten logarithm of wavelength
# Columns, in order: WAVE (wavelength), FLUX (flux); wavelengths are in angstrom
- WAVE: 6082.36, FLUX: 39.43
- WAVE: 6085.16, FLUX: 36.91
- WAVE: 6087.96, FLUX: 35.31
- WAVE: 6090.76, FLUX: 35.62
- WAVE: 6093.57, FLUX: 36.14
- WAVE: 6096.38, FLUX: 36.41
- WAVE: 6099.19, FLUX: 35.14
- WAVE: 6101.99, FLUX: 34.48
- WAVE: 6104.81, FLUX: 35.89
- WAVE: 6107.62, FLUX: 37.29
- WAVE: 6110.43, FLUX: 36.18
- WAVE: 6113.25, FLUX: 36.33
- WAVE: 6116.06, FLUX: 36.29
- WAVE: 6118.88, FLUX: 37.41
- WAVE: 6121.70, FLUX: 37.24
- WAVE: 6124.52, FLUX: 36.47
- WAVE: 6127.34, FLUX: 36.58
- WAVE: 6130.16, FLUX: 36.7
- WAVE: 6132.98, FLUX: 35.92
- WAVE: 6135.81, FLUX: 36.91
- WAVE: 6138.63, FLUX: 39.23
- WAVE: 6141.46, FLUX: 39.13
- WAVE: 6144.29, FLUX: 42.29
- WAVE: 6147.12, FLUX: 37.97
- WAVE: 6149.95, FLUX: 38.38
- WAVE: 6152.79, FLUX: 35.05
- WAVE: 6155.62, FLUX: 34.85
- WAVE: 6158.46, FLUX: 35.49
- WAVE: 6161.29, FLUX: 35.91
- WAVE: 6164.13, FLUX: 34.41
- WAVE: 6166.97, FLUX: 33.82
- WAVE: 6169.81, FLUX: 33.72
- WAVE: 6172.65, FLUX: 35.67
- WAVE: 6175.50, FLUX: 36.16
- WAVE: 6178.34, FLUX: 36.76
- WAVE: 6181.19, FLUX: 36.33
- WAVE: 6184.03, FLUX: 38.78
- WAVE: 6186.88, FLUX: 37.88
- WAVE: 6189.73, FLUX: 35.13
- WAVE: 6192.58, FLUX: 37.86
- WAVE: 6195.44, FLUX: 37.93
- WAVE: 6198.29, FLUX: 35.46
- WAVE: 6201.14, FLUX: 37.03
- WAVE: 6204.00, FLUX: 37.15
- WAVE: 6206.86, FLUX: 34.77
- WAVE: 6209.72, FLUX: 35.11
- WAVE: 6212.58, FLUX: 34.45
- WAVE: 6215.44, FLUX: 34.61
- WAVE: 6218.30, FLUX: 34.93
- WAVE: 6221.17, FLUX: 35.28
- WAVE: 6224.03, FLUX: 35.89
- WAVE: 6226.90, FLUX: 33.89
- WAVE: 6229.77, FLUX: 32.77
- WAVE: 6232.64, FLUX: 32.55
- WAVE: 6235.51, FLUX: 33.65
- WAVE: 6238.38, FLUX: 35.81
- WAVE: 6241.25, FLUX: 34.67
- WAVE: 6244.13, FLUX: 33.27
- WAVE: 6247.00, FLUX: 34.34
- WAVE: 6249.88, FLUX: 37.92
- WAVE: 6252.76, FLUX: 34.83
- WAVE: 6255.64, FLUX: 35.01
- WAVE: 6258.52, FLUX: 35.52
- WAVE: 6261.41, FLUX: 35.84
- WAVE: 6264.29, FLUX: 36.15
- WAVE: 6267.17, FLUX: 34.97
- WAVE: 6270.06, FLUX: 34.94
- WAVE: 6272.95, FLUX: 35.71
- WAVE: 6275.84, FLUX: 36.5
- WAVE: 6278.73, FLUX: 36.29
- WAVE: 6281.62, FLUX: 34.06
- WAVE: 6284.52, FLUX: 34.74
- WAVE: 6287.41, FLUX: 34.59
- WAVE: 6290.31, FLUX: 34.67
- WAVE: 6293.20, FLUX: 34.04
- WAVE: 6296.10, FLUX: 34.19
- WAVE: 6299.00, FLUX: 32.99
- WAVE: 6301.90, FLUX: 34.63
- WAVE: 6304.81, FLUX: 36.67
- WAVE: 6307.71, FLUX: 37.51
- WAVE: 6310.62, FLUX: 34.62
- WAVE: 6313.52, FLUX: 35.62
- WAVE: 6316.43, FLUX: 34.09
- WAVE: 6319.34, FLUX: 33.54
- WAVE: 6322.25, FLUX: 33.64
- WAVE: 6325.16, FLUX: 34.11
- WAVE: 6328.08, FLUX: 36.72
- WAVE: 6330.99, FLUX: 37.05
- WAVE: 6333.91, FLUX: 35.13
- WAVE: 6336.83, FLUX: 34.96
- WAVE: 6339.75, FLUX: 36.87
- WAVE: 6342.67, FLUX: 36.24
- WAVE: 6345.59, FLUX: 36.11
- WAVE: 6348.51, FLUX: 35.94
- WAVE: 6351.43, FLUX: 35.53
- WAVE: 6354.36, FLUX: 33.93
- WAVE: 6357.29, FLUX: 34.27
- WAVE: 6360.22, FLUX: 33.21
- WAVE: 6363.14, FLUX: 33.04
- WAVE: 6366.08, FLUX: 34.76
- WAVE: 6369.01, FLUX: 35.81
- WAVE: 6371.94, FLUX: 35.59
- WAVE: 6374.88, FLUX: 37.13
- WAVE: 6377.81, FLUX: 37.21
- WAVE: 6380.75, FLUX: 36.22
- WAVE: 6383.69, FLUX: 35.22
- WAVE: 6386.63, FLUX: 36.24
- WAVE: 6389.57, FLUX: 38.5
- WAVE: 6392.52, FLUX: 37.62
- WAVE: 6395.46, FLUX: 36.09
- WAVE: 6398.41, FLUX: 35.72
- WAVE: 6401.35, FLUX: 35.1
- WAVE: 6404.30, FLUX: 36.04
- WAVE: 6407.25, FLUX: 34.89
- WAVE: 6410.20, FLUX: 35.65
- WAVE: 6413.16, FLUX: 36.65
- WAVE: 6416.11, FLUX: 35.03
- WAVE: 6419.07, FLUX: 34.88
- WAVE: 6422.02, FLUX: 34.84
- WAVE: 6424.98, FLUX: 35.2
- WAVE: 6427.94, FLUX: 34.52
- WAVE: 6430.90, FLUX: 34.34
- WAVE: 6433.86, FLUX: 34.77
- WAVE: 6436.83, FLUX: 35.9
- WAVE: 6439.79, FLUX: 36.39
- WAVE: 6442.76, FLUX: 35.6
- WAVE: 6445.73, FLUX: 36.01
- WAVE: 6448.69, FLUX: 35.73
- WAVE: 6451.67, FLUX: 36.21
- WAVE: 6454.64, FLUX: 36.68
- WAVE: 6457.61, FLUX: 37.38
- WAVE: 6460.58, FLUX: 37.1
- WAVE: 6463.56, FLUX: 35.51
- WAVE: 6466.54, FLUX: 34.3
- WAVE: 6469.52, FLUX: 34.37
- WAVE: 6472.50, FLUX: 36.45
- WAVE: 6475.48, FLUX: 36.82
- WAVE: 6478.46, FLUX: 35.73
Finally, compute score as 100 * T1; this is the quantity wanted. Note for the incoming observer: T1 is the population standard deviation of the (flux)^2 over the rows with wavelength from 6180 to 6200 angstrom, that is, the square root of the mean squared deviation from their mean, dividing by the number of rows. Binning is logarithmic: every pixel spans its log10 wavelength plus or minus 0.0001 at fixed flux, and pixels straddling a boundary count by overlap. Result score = 9590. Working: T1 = 96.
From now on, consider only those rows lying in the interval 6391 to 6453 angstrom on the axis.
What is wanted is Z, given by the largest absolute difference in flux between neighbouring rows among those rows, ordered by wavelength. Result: 1.6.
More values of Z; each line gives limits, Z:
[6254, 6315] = 2.9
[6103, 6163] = 4.3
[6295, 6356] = 2.9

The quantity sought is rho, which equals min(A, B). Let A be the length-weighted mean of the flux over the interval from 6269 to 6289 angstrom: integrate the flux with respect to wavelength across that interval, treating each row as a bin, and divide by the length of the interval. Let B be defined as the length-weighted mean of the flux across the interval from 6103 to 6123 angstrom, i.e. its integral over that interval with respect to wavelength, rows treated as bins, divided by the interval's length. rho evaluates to 35.3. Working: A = 35.3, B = 36.6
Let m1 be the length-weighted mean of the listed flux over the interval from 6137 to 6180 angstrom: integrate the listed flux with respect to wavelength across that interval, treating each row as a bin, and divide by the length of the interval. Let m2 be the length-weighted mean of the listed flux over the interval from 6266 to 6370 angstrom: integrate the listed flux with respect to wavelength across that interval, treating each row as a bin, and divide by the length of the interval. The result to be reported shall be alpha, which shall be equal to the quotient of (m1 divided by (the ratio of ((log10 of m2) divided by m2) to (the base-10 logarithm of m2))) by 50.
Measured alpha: 25.6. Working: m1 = 36.6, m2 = 35.0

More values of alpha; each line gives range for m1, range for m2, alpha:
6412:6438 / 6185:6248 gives 24.7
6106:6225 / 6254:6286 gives 25.8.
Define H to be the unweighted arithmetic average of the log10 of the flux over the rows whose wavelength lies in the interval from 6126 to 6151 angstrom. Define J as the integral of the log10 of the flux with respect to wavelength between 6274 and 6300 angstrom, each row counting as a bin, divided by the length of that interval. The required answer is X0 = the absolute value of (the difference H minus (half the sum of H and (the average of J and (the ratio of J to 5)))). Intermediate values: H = 1.58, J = 1.54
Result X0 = 0.328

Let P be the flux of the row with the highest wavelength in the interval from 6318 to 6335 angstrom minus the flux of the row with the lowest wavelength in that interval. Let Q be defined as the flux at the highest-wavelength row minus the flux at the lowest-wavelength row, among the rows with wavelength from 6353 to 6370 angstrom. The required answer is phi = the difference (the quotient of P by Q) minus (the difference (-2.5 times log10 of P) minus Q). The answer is 3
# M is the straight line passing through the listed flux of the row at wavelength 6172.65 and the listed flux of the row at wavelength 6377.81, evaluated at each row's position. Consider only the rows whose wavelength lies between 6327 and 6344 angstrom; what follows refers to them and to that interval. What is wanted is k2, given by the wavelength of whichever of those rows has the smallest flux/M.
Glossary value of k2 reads 6336.83 angstrom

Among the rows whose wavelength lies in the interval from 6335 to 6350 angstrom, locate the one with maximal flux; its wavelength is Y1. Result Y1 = 6339.75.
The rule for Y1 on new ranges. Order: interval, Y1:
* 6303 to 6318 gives 6307.71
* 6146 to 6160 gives 6149.95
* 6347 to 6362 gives 6348.51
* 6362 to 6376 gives 6374.88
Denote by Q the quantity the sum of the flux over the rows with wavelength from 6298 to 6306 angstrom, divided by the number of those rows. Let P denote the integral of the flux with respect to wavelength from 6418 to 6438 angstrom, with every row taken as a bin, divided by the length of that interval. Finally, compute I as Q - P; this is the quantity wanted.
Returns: -0.1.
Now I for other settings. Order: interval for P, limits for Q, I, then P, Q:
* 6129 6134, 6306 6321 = -1.3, 36.3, 35.1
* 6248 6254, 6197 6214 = -0.6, 36.3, 35.7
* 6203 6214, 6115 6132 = 1.5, 35.3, 36.8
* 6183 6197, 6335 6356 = -1.8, 37.4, 35.7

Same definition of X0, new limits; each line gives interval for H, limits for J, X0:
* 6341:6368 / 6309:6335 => 0.308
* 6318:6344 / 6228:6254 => 0.313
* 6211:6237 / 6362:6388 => 0.301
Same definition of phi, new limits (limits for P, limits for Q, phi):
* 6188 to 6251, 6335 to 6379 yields 5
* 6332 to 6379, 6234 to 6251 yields 6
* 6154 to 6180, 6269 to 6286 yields -9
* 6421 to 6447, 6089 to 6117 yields 3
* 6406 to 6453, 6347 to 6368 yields -2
